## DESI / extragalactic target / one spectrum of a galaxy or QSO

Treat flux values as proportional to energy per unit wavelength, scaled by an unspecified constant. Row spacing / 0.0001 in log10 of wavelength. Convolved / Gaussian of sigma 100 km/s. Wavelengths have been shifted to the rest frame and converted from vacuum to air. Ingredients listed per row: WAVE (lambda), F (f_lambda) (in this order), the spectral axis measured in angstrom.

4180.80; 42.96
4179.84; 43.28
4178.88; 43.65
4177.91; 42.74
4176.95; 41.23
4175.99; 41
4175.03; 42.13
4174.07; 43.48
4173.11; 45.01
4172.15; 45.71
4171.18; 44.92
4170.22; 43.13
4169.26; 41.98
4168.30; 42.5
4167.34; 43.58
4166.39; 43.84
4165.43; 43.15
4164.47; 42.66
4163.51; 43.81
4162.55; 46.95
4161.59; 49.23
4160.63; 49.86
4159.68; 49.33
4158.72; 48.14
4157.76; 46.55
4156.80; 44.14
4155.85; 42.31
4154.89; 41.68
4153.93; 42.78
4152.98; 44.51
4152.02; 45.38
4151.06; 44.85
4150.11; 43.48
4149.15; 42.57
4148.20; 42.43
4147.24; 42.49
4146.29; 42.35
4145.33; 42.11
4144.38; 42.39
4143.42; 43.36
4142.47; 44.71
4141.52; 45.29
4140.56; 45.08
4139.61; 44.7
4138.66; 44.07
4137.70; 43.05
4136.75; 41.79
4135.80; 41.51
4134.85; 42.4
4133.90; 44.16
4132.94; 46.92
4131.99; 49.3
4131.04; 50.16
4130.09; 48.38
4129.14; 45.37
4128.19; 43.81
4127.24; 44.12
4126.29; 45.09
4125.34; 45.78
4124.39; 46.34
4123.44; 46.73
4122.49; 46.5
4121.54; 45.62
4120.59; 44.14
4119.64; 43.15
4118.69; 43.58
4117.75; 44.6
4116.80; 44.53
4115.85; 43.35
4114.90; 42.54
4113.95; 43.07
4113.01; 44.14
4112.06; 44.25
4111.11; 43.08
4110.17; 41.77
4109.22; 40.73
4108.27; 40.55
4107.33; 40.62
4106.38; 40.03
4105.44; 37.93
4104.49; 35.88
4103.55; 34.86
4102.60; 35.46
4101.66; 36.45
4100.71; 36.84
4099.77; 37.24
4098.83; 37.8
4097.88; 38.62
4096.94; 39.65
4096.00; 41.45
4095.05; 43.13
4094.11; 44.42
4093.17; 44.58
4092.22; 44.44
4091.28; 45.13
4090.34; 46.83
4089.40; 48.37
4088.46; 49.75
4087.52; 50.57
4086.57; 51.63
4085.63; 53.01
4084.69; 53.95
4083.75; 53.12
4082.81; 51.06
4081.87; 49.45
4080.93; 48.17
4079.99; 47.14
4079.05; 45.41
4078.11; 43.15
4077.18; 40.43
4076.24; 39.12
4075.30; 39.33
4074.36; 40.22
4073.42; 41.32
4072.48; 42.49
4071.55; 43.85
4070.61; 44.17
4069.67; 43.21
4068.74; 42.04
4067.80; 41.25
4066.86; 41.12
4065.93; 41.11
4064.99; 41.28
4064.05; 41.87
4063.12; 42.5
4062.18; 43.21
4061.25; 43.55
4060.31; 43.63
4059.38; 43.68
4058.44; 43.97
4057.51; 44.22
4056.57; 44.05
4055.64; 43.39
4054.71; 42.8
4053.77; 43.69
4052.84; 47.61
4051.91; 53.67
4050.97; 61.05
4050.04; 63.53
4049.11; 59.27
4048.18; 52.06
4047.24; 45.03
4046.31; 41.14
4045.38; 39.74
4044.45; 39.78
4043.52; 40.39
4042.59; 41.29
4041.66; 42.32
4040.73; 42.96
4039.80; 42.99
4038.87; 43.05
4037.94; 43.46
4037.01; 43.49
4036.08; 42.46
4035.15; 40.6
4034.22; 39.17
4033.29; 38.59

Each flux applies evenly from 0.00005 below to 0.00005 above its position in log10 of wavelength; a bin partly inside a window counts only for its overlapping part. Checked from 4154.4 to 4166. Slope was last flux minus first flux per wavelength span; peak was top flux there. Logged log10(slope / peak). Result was -2.55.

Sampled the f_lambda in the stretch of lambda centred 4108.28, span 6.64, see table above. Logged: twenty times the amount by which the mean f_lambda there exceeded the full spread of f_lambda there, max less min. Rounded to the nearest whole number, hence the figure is 710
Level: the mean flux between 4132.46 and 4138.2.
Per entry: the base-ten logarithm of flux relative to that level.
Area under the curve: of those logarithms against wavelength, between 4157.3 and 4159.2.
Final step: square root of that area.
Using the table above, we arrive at 0.27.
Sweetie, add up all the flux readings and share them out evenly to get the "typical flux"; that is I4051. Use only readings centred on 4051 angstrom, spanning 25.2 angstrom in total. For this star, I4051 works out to 45.7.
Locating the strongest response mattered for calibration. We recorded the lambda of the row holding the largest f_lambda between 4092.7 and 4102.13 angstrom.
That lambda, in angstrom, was 4093.17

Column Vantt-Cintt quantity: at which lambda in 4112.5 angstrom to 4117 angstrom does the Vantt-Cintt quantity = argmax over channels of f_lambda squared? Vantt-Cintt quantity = 4116.80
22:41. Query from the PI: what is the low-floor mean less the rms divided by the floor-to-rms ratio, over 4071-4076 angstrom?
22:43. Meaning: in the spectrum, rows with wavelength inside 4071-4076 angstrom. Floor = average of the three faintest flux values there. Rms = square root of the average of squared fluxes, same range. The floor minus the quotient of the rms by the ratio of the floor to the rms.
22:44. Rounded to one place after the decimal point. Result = -2.4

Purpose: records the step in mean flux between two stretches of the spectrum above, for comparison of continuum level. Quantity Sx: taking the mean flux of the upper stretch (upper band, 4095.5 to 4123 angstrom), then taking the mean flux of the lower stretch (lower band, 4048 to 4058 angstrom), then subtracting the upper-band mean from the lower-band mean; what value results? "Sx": 9.5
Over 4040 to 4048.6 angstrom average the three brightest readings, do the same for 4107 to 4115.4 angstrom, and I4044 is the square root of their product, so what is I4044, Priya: 45.2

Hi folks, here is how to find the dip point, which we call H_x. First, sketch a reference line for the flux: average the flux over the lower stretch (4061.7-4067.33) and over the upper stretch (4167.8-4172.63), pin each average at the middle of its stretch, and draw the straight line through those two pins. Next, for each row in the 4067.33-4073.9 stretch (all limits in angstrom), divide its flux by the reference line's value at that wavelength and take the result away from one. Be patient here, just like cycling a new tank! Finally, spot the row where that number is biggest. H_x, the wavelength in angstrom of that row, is 4073.42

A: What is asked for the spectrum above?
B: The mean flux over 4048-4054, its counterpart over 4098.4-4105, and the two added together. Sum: 91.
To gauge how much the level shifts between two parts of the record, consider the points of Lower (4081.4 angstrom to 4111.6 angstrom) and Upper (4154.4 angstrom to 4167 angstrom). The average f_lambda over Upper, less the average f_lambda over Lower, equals 2.1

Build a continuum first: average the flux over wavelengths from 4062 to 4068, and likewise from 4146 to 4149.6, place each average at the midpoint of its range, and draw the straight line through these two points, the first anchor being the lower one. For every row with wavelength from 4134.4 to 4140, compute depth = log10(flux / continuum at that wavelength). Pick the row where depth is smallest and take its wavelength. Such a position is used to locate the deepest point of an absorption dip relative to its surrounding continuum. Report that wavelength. 4135.80 angstrom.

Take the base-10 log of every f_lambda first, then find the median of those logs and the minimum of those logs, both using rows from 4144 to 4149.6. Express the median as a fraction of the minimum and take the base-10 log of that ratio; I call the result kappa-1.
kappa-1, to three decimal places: 0.001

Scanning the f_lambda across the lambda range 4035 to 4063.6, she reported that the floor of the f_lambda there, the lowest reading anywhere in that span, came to 39.74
